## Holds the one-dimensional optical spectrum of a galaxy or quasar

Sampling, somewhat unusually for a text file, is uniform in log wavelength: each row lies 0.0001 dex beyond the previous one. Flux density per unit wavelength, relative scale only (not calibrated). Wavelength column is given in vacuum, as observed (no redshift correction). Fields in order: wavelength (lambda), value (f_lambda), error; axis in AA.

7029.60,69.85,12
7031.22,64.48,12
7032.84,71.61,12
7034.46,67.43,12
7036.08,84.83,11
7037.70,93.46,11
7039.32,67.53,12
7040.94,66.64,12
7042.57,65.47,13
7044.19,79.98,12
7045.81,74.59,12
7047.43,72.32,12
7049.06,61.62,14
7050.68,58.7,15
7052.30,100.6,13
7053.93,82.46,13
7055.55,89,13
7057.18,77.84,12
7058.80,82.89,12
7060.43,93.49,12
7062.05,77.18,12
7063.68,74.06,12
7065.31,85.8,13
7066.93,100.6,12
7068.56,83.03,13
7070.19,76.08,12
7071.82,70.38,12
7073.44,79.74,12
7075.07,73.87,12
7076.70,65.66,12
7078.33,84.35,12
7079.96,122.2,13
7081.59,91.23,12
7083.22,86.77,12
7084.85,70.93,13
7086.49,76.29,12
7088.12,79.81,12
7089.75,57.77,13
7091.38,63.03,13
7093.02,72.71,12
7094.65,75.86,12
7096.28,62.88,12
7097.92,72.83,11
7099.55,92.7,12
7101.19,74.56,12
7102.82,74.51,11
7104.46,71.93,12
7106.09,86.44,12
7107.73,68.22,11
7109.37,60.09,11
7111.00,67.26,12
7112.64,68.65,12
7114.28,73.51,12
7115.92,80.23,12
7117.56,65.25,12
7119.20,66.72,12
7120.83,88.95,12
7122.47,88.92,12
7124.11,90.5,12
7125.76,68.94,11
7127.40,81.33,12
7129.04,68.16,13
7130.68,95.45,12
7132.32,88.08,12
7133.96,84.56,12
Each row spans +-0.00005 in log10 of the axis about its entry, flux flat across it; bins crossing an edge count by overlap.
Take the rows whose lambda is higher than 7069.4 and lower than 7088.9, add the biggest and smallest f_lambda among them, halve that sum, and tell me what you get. 93.9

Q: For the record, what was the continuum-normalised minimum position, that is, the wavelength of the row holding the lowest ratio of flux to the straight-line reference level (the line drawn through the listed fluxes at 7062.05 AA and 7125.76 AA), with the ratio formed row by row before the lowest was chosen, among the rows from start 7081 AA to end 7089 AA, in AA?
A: 7084.85 AA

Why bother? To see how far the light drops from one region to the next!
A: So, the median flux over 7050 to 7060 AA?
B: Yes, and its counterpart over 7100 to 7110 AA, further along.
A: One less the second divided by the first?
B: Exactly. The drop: 0.11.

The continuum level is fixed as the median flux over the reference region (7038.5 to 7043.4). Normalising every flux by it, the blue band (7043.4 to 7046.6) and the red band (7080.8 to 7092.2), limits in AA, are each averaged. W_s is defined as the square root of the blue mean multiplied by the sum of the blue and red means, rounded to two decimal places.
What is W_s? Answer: 1.63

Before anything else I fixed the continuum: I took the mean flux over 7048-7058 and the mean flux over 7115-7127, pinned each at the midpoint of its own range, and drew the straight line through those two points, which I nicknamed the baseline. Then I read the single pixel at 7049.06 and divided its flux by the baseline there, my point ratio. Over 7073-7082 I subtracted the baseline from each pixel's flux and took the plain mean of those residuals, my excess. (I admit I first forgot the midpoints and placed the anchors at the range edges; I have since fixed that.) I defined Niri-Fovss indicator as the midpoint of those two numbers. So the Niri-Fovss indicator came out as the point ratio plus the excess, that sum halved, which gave 4.3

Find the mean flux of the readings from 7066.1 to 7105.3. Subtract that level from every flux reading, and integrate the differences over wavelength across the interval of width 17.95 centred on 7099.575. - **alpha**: -75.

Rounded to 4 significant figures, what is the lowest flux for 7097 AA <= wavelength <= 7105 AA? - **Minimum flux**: 71.93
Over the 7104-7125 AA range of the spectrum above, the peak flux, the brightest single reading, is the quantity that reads 90.5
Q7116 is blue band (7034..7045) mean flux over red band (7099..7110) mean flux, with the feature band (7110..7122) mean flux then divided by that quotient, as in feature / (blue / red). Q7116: 73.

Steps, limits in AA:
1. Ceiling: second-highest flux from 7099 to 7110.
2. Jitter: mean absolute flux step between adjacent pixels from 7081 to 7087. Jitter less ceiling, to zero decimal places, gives -78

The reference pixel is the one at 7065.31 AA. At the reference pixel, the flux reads 85.8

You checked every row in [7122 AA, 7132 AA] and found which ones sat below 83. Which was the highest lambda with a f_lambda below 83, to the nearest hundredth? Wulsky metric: 7129.04 AA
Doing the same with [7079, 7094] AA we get 7093.02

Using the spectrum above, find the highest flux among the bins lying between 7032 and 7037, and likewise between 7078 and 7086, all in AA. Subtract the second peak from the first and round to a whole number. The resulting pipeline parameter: -37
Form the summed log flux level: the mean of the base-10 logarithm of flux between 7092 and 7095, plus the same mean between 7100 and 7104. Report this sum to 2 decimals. 3.74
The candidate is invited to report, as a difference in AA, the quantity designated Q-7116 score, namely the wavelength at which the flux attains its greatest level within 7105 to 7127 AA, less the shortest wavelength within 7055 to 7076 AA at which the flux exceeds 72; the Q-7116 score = 68.6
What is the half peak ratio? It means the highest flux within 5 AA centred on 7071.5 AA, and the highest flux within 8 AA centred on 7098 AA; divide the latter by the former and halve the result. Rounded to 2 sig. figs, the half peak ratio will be 0.58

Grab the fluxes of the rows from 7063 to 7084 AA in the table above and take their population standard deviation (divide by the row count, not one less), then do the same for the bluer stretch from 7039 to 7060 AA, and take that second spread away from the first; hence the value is 3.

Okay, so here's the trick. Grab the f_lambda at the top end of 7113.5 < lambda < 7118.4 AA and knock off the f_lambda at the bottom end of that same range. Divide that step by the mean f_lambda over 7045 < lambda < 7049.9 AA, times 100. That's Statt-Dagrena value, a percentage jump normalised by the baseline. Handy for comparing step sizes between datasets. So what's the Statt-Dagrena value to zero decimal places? -12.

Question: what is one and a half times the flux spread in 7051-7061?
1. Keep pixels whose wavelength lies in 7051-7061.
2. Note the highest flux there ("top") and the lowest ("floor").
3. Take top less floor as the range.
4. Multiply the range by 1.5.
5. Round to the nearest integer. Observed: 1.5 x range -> 34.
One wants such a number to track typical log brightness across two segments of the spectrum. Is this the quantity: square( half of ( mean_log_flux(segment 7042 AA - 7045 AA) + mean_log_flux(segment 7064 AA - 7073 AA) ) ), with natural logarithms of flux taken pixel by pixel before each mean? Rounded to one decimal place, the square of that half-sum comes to 18.9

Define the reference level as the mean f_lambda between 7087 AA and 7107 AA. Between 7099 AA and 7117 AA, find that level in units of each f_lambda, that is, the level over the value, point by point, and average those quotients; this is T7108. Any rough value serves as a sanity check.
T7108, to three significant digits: 1.01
